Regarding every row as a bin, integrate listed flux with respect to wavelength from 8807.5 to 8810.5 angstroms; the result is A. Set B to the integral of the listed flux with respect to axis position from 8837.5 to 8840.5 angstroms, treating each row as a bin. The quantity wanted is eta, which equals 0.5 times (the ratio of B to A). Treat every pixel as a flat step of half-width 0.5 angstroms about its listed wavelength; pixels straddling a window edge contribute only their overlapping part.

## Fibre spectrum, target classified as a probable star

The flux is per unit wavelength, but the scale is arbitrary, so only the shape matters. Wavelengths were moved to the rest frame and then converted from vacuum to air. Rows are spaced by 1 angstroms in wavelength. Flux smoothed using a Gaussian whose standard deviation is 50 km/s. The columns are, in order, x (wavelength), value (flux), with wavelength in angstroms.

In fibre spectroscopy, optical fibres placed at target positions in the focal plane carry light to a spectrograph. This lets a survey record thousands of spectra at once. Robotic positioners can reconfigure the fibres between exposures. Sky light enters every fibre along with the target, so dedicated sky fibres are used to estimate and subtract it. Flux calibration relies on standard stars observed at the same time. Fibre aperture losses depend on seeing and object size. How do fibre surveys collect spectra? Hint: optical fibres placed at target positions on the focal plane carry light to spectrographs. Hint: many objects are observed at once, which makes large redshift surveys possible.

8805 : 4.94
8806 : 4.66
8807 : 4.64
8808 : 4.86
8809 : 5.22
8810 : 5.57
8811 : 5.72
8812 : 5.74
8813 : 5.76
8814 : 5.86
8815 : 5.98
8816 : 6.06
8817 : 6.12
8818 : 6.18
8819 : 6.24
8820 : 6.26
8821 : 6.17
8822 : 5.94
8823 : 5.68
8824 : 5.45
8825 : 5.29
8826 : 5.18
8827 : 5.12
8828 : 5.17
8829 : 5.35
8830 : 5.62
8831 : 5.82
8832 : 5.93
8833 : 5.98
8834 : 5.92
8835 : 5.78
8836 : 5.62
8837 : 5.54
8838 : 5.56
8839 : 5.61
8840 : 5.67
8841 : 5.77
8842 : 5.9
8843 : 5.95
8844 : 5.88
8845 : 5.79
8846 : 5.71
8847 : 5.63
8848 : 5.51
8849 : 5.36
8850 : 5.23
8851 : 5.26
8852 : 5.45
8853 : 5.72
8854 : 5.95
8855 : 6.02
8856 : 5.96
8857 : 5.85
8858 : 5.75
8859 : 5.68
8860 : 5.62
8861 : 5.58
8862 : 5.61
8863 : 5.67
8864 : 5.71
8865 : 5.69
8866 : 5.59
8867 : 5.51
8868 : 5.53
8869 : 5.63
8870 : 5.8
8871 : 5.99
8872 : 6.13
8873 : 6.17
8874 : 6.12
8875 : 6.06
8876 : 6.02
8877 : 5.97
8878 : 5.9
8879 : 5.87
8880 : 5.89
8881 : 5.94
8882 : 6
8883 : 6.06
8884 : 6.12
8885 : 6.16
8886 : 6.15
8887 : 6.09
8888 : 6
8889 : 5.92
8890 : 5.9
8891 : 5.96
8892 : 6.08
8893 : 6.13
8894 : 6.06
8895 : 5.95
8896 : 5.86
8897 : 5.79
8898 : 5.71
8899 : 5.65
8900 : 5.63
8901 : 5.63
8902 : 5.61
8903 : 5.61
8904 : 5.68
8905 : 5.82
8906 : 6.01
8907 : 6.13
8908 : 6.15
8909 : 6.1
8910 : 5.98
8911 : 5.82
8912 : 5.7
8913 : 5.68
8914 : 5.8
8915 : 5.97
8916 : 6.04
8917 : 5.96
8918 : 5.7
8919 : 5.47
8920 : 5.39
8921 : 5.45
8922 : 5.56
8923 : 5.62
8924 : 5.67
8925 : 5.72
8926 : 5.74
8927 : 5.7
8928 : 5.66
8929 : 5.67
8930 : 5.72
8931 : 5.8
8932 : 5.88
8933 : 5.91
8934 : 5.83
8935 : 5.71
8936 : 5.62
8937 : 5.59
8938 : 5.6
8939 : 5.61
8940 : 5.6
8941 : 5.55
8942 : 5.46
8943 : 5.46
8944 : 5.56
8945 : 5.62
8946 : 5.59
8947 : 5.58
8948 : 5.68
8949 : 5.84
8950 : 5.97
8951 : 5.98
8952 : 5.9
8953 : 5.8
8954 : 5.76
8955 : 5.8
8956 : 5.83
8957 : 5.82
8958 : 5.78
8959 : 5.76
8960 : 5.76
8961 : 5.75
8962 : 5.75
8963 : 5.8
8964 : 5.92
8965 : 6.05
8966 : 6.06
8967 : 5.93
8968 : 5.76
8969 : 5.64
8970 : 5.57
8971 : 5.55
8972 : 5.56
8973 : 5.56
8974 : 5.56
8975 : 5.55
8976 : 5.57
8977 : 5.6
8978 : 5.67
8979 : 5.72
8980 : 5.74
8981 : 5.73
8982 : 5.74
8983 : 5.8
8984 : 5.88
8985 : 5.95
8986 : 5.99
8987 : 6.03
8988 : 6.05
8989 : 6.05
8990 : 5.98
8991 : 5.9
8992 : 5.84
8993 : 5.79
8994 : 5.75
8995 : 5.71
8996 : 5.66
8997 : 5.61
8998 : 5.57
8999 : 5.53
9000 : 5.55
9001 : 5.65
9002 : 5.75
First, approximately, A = 16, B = 17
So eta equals 0.5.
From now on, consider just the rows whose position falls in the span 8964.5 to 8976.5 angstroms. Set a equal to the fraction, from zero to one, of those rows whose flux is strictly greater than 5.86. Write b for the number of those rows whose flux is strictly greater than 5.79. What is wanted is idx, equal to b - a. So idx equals 3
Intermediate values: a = 0.25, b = 3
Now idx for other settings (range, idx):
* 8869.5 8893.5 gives 23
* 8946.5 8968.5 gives 13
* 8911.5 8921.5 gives 4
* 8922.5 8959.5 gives 12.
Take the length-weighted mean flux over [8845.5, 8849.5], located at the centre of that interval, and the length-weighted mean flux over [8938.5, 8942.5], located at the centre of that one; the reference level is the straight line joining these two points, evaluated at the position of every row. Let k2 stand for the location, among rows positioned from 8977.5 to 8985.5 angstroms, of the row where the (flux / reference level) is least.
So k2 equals 8978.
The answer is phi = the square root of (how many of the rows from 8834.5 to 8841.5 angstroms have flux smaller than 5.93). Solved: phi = 2.6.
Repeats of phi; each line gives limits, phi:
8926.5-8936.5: 3.2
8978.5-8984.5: 2.4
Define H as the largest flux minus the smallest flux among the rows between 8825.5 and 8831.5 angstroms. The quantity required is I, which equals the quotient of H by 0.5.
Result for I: 1.4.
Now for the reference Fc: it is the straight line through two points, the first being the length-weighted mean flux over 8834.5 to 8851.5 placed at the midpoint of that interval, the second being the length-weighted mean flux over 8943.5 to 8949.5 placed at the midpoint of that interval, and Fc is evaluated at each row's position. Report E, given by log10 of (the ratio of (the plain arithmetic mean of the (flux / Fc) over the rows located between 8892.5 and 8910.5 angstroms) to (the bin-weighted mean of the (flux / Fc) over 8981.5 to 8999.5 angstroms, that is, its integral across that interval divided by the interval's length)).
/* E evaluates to 0.004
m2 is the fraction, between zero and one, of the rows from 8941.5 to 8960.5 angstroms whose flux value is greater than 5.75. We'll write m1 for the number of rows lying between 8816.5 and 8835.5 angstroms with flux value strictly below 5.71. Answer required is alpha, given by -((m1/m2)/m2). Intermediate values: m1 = 8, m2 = 0.63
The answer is -20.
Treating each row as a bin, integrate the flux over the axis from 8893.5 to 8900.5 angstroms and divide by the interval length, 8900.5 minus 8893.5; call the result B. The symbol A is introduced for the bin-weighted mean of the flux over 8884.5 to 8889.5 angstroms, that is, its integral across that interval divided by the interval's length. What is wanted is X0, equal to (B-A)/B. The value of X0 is -0.04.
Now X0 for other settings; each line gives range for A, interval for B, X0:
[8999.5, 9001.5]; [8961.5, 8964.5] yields 0.04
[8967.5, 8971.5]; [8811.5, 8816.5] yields 0.04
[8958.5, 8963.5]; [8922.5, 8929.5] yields -0.01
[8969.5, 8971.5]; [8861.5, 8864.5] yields 0.02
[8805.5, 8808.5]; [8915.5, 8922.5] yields 0.17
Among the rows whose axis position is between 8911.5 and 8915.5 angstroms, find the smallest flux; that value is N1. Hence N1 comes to 5.68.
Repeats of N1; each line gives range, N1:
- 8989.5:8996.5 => 5.66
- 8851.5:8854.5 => 5.45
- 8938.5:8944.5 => 5.46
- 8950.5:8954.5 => 5.76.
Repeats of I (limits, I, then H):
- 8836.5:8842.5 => 0.7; 0.36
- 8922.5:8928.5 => 0.2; 0.12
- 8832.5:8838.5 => 0.9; 0.44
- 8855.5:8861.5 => 0.8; 0.38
